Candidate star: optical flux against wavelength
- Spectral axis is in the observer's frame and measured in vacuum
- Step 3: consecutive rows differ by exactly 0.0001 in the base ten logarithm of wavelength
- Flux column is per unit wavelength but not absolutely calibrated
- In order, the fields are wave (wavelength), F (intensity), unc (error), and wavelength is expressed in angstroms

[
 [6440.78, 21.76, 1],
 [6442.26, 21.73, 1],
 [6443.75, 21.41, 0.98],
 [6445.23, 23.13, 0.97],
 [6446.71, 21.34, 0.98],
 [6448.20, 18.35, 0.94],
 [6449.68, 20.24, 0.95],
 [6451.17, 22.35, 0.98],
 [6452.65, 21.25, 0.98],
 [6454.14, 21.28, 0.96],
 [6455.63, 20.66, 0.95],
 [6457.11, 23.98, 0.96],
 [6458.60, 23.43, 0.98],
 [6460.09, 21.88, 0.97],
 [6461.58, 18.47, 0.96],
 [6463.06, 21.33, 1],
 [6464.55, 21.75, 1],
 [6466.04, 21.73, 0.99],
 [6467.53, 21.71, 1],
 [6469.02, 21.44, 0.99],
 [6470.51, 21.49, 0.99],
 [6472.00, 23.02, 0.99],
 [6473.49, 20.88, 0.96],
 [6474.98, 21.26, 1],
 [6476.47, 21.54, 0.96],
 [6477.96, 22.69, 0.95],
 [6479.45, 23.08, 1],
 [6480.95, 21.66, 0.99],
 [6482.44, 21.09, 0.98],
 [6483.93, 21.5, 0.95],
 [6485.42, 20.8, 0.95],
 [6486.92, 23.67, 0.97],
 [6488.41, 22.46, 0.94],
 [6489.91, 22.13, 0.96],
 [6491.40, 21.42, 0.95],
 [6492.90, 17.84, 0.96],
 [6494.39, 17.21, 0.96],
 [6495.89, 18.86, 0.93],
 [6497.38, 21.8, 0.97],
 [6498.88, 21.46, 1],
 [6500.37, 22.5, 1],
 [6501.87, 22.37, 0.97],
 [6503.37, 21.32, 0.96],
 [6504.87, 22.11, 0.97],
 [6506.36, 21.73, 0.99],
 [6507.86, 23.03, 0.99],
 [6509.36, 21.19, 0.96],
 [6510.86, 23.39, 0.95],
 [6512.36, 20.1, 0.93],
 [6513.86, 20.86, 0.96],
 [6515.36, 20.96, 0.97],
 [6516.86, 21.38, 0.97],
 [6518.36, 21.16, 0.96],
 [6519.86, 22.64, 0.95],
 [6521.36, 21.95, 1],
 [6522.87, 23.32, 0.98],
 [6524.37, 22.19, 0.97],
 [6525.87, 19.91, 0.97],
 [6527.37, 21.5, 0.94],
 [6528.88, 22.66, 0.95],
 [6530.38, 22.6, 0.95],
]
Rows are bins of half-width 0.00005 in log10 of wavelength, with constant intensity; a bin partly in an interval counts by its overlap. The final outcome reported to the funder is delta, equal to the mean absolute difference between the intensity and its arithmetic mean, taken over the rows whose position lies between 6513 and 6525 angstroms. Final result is 0.72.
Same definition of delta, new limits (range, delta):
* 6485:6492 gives 0.79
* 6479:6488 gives 0.94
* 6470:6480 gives 0.80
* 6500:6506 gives 0.38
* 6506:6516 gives 0.95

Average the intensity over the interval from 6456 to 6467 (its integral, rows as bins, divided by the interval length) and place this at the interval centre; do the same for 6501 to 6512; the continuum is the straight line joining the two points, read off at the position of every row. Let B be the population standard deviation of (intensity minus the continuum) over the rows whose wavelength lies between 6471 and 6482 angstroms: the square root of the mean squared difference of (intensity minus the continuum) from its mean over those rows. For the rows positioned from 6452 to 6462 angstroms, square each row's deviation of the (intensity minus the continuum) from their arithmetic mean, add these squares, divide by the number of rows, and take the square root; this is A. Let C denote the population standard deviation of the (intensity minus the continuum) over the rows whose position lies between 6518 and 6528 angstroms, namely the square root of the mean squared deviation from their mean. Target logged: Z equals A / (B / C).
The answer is 2.1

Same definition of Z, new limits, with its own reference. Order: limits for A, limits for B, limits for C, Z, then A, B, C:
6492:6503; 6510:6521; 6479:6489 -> 1.9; 2.1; 1.05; 0.98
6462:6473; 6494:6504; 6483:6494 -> 0.5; 0.5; 1.82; 1.69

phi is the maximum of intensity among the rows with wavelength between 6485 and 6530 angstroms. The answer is 23.67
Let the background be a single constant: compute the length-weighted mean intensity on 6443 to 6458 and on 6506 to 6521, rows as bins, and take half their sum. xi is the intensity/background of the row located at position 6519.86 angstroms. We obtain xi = 1.05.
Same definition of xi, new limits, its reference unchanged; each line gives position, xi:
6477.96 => 1.05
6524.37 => 1.03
